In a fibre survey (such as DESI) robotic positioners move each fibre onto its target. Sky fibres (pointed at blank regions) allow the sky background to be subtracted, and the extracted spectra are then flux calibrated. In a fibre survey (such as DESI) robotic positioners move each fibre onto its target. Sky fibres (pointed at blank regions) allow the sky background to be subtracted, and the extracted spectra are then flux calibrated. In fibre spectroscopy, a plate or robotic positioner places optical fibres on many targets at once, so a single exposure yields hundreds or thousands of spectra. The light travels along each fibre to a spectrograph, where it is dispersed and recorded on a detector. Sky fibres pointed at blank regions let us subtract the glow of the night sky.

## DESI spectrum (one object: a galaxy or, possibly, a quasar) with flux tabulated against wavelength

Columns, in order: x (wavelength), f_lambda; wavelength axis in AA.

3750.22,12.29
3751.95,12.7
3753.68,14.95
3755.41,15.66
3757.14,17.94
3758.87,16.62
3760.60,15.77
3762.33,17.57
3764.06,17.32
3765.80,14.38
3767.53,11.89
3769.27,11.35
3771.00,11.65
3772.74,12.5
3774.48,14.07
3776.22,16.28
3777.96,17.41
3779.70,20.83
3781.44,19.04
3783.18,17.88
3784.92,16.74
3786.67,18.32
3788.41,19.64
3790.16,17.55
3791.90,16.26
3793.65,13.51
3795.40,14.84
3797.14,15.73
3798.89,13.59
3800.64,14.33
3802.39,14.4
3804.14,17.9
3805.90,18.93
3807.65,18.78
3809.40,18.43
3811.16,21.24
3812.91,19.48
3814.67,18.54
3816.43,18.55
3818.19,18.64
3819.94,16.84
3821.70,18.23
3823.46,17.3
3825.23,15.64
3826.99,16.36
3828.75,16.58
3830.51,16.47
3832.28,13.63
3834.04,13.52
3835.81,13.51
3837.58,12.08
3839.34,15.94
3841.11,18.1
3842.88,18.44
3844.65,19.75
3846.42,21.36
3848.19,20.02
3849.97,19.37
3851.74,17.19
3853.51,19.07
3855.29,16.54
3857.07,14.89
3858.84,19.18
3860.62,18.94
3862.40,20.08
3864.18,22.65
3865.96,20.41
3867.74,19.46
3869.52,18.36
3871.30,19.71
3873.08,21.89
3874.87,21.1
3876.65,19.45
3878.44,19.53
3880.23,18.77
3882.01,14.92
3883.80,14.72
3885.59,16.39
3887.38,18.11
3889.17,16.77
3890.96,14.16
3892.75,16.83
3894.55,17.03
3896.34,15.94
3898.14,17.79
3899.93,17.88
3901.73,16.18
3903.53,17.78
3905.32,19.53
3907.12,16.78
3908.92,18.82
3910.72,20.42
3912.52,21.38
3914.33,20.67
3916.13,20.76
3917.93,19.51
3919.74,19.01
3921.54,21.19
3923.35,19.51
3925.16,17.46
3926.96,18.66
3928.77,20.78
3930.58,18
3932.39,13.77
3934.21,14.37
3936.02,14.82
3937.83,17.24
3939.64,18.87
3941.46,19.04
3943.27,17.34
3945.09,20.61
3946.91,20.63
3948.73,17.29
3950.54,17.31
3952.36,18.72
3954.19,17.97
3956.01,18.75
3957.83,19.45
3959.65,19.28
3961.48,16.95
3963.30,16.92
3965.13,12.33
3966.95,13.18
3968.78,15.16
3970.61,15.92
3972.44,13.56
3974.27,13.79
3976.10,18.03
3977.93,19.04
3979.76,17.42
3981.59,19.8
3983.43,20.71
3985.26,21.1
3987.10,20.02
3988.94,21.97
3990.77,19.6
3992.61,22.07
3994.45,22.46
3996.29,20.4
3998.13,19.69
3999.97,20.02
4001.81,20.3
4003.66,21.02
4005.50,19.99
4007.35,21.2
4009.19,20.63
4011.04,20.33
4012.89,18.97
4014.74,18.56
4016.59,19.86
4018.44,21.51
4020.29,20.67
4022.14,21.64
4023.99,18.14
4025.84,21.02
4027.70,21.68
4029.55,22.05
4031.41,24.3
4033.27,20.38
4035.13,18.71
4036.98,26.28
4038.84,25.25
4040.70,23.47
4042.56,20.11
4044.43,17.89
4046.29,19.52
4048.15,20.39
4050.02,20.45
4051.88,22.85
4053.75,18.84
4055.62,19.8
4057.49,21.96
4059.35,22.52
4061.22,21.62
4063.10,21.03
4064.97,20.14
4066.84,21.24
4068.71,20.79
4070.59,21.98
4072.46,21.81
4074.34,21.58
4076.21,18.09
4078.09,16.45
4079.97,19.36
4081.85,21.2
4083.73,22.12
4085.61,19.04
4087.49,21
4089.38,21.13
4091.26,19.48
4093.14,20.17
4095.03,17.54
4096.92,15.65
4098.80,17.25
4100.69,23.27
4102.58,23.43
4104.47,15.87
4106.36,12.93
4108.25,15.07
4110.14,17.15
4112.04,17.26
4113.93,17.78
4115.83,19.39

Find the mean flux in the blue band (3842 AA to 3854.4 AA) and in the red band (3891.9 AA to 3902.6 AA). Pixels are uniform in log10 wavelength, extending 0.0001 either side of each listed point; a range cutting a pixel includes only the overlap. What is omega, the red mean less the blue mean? -2.4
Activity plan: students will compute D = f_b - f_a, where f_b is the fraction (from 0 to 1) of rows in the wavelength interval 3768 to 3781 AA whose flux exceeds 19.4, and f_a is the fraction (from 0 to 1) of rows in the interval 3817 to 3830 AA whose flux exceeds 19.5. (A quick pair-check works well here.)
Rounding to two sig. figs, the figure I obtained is 0.14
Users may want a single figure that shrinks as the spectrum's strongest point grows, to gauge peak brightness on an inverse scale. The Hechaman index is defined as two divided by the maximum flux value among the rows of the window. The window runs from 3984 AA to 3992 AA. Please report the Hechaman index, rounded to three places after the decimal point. 0.091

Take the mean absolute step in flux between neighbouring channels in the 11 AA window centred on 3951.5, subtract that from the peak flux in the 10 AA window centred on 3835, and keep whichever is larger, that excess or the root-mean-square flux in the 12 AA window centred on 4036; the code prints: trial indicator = 23.2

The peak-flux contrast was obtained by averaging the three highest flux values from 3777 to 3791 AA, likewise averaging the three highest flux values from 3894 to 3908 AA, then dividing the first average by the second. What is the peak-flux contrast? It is 1.08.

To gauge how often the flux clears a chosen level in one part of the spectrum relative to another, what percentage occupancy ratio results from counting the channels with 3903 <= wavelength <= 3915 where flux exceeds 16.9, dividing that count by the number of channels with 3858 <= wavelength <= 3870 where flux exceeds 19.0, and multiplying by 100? 120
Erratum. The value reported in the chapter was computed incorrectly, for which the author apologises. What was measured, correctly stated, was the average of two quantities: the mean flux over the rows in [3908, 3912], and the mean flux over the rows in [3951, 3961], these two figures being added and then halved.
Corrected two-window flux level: 19.2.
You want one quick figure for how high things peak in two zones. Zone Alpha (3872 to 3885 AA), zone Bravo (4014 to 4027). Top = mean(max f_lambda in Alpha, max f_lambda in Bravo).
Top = 21.8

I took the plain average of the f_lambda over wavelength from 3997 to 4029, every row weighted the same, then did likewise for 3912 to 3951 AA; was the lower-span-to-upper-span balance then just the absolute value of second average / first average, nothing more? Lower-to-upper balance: 0.91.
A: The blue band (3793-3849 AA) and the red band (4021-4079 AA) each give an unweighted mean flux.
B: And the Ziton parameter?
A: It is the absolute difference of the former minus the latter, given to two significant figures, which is 4.1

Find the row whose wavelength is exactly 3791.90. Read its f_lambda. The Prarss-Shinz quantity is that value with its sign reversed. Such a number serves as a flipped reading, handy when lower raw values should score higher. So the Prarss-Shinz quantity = -16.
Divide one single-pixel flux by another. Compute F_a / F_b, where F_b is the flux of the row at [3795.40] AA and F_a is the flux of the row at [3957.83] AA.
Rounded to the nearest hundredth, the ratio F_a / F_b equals 1.31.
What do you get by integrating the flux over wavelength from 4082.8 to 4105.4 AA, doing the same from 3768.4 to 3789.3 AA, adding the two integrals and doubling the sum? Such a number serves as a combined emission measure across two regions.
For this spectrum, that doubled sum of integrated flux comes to 1571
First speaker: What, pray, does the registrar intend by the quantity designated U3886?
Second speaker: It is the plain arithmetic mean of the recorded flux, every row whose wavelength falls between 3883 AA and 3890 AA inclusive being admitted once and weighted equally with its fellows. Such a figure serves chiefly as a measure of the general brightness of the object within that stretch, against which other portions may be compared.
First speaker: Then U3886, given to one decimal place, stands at 16.5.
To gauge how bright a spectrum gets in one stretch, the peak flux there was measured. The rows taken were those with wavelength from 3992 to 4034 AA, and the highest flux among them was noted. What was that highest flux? 24.3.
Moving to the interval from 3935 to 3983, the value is 20.63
